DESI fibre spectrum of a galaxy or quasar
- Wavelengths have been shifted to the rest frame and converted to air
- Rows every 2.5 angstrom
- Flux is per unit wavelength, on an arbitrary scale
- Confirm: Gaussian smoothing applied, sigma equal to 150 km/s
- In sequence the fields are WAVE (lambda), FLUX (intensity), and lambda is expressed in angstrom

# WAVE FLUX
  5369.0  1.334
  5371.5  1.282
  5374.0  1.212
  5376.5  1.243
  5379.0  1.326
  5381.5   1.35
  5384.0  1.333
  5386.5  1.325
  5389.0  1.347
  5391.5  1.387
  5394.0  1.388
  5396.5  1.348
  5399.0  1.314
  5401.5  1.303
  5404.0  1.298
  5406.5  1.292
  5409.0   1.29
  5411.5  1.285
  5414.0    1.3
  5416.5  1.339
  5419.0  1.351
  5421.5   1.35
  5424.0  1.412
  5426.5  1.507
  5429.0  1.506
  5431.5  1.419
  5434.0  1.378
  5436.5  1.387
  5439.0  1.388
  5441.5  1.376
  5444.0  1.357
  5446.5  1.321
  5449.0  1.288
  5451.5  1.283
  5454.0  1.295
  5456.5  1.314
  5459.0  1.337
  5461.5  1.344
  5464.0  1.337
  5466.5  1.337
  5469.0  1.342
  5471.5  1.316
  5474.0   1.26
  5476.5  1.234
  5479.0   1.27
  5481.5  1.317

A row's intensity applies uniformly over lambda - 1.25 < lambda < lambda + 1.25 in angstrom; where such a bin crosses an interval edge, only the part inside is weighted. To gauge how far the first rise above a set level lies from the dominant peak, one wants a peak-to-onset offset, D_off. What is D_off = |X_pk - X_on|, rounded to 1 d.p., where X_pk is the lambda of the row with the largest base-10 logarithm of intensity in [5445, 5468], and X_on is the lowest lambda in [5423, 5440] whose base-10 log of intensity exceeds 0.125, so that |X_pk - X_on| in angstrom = 37.5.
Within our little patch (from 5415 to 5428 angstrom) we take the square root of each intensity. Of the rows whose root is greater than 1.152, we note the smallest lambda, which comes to 5416.5 angstrom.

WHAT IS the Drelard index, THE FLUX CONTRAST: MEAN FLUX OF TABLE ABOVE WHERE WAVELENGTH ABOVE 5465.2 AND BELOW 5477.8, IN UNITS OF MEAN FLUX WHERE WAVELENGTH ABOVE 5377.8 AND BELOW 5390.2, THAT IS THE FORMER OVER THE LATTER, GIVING 0.97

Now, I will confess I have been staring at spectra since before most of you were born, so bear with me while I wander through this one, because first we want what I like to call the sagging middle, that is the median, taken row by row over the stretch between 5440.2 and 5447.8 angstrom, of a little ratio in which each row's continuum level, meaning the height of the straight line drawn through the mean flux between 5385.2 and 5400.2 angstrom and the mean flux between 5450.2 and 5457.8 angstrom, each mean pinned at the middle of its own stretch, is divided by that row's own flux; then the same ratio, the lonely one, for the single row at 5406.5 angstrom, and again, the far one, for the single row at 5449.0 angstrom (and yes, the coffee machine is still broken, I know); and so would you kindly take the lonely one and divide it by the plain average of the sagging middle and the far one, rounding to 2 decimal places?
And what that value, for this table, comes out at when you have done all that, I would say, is 1.05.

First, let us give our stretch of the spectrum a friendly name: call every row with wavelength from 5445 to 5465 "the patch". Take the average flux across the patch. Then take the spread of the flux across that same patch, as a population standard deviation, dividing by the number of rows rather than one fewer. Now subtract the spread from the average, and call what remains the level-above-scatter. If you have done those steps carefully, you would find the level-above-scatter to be 1.29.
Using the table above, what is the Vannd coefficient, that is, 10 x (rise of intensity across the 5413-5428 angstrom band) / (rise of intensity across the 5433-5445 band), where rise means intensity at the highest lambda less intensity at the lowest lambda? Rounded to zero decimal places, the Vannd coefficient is -99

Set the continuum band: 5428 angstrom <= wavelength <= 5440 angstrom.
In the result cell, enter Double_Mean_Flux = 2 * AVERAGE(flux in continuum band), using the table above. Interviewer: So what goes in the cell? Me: 2.83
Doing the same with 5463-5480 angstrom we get 2.60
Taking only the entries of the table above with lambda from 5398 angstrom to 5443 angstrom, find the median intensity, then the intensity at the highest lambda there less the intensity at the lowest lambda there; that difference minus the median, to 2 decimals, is -1.29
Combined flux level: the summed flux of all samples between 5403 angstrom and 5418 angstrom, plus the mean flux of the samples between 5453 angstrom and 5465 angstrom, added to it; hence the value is 9.1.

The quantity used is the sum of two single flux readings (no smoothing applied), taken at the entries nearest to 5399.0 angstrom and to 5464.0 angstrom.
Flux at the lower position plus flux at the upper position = 2.65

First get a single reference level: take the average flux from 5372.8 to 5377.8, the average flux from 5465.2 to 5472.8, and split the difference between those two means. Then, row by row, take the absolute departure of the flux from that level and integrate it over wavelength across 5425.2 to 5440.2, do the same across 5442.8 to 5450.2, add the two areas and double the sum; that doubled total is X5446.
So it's 5.2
